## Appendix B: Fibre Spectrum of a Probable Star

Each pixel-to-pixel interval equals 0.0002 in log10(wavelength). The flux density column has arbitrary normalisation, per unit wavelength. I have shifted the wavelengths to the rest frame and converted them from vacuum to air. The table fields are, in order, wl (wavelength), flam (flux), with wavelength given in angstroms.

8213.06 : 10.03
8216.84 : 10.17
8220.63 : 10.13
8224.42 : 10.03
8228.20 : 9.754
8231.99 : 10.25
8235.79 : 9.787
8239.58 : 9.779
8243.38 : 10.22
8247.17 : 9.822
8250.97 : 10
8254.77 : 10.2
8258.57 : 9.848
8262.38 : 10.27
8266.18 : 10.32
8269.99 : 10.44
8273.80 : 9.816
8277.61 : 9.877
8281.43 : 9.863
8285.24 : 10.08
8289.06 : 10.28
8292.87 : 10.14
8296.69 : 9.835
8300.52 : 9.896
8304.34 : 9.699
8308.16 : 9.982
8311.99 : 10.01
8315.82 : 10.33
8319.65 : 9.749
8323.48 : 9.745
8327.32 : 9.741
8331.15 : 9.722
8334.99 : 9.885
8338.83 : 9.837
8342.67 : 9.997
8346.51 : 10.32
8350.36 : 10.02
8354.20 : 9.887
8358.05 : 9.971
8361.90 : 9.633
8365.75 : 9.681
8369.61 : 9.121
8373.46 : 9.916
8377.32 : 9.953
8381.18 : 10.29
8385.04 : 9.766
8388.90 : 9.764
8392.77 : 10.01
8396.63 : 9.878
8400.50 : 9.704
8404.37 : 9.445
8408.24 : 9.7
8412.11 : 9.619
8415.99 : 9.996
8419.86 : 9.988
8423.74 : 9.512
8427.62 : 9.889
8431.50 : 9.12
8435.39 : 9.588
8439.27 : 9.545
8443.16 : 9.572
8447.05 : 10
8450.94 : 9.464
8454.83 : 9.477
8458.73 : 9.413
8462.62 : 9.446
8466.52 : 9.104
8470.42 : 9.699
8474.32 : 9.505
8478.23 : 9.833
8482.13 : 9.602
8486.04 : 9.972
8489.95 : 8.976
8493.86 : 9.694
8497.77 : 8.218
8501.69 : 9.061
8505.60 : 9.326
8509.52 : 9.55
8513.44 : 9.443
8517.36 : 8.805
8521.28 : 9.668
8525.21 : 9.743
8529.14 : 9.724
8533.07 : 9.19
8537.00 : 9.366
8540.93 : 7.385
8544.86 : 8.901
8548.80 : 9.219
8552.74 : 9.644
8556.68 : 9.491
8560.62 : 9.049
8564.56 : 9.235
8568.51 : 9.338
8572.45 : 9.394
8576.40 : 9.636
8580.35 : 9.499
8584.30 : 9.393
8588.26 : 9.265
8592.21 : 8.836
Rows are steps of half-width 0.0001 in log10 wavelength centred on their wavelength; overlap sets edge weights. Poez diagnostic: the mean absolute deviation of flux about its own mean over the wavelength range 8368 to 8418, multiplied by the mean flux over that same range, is 2.0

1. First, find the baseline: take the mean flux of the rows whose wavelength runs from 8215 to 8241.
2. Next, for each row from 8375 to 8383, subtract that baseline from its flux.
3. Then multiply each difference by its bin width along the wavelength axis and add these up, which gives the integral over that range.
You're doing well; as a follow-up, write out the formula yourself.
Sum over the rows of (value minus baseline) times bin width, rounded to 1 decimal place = 1.0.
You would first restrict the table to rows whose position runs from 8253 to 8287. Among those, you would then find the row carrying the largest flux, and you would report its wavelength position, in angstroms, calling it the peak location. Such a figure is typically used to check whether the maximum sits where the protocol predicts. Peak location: 8269.99 angstroms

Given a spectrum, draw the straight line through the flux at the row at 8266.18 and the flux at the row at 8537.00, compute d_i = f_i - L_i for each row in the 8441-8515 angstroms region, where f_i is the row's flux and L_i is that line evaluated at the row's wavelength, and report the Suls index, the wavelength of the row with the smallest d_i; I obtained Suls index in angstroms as 8497.77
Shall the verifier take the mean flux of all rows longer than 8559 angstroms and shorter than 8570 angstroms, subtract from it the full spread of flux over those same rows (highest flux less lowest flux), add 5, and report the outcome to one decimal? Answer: 13.9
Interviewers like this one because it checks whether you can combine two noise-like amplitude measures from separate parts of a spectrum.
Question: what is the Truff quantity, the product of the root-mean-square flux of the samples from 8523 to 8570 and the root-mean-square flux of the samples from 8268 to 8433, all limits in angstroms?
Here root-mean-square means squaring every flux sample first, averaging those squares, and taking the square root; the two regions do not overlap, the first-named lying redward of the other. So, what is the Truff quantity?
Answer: 90.9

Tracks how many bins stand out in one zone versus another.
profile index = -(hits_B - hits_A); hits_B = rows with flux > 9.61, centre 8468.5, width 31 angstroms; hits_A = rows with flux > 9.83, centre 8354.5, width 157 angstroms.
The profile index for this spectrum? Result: 23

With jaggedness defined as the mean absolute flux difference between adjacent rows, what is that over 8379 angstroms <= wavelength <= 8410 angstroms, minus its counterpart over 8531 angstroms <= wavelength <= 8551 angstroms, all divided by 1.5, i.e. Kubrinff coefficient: -0.51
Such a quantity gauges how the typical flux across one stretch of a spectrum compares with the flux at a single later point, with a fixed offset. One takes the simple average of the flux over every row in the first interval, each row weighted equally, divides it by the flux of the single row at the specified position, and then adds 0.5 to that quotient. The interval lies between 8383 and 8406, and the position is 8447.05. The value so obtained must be 1.48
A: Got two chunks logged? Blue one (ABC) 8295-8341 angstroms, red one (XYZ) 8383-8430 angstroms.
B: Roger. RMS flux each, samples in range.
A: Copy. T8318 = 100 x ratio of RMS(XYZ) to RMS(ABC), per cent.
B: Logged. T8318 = 99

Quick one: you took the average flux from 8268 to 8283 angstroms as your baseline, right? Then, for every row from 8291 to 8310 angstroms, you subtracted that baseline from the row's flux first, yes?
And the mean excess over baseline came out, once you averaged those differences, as -0.1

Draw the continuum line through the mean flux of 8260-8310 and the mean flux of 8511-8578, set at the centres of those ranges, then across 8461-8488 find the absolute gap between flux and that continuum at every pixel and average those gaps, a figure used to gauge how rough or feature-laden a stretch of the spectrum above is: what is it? 0.26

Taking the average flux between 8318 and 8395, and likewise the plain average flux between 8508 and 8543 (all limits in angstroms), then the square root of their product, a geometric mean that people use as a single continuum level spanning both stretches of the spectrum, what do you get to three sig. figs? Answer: 9.52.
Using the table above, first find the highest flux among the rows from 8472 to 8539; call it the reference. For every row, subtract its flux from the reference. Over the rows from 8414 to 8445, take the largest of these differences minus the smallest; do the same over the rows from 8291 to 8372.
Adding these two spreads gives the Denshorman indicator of 2.1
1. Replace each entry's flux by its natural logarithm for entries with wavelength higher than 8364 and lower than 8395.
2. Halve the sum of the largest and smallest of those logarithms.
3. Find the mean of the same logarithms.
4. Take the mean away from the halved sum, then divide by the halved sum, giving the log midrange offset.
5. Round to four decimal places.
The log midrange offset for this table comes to -0.0054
